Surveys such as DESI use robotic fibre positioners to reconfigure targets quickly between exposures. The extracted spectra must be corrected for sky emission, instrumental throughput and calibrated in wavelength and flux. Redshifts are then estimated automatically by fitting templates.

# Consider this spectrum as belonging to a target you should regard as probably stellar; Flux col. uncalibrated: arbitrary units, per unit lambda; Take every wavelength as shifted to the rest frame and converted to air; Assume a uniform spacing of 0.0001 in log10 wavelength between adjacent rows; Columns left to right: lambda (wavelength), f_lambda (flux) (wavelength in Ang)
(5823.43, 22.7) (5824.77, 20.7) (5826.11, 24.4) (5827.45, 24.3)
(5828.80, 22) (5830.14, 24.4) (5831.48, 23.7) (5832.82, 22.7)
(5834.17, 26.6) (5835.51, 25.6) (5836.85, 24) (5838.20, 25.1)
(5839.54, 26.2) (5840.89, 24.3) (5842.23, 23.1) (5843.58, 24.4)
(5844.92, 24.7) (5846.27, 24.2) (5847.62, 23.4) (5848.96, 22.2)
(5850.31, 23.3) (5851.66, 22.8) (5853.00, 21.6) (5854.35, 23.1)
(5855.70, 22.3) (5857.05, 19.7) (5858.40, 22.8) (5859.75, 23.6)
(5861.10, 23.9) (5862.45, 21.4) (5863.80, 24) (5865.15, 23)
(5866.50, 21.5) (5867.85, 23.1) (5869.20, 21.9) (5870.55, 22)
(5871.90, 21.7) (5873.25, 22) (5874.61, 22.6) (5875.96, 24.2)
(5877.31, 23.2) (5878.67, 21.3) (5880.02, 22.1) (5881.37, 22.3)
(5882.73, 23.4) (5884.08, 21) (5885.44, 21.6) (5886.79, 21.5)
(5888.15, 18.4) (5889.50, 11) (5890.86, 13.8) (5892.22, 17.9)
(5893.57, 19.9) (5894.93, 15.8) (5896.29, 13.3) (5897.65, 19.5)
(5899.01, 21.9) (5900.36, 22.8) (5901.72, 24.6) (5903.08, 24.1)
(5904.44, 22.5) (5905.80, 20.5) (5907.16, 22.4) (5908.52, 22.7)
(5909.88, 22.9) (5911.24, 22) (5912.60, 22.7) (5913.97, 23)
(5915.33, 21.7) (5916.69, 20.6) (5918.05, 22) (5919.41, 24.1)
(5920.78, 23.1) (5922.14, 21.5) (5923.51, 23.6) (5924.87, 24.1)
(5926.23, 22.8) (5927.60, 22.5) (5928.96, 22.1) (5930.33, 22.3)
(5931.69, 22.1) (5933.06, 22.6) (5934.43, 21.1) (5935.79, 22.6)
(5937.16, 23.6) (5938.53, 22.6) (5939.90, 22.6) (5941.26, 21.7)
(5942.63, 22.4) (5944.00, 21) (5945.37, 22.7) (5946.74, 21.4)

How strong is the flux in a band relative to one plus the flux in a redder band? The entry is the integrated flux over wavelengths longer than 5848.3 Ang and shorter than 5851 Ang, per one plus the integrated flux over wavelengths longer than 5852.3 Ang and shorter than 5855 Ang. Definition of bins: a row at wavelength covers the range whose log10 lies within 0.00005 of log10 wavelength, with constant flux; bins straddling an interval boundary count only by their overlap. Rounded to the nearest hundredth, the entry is 1.00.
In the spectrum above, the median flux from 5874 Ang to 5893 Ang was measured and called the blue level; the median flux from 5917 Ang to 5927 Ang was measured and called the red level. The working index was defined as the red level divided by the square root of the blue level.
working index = 4.98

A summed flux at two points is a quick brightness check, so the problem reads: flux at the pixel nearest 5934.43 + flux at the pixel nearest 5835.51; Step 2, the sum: 46.7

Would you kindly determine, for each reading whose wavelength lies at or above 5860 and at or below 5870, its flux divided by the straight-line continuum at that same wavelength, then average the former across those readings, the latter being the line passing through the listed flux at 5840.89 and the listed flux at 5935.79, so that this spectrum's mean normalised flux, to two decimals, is 0.95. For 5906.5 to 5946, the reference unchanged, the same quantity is 0.99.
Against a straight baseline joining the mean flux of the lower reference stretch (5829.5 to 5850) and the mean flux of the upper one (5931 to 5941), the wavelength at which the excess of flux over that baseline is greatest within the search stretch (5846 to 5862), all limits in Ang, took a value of 5846.27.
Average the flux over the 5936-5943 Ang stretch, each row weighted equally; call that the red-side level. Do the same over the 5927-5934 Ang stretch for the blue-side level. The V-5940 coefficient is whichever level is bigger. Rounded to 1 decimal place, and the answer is 22.6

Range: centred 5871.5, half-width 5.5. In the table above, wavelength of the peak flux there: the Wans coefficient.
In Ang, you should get 5875.96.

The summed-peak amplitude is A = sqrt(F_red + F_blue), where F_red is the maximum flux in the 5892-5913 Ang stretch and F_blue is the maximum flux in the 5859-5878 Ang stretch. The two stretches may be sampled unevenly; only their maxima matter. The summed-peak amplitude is 6.99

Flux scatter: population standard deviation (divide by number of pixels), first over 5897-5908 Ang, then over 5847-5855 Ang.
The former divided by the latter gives 2.5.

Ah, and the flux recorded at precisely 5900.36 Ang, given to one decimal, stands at 22.8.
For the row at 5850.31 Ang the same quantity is 23.3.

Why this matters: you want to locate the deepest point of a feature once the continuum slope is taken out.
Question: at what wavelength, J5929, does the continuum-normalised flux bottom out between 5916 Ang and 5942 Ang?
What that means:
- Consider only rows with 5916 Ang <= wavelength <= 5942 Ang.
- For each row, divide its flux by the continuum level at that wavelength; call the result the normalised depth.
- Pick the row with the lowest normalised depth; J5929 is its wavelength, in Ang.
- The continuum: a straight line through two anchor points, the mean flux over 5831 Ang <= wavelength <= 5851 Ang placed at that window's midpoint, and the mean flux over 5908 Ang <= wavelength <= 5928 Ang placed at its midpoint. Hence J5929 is 5916.69 Ang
